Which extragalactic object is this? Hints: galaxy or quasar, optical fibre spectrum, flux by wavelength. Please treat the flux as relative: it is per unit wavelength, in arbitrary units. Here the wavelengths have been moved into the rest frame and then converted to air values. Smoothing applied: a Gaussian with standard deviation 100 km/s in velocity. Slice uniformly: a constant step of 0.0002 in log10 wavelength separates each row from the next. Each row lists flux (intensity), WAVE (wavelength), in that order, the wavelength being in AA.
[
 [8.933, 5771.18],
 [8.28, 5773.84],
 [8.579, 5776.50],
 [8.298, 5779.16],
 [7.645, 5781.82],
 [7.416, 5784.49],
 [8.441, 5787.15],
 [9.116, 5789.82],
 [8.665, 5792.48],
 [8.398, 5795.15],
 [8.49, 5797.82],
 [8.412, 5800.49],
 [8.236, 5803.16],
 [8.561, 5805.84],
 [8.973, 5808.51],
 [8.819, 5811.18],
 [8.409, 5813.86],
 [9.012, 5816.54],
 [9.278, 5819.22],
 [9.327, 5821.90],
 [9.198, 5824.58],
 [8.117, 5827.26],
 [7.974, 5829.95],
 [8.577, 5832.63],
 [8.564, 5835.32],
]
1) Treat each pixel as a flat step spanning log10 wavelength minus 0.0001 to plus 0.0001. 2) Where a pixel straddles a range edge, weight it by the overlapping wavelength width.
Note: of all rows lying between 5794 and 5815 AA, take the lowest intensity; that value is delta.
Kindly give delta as 8.236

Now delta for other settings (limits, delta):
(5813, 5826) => 8.409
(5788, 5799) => 8.398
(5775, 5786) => 7.416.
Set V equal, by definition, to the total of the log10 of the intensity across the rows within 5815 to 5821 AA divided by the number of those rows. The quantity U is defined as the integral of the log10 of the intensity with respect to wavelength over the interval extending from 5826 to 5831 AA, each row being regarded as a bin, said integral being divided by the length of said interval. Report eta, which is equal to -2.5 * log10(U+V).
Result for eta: -0.677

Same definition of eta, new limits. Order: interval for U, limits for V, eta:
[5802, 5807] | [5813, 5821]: -0.681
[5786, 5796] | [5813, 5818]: -0.684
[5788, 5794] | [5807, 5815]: -0.690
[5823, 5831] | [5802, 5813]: -0.676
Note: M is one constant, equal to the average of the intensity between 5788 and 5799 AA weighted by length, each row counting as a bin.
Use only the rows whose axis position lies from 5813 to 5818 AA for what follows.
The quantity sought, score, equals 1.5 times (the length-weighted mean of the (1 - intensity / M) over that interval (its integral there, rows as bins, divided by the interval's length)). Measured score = -0.016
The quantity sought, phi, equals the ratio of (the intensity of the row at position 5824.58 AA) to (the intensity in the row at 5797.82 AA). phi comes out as 1.08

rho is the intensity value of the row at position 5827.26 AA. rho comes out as 8.117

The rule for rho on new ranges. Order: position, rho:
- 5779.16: 8.298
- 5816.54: 9.012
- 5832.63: 8.577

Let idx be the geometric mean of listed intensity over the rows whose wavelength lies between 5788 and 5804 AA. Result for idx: 8.5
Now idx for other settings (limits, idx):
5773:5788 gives 8.1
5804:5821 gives 8.8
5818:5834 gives 8.7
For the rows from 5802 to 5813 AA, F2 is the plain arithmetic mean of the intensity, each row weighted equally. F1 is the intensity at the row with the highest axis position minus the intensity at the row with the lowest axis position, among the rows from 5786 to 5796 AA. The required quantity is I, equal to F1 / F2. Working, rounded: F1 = 0.0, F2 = 8.65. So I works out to 0.00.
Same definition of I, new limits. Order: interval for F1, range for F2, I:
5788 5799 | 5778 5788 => -0.08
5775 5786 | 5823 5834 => -0.14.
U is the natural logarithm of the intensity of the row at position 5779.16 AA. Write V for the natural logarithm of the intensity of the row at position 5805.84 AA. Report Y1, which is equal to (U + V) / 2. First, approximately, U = 2.12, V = 2.15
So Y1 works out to 2.132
